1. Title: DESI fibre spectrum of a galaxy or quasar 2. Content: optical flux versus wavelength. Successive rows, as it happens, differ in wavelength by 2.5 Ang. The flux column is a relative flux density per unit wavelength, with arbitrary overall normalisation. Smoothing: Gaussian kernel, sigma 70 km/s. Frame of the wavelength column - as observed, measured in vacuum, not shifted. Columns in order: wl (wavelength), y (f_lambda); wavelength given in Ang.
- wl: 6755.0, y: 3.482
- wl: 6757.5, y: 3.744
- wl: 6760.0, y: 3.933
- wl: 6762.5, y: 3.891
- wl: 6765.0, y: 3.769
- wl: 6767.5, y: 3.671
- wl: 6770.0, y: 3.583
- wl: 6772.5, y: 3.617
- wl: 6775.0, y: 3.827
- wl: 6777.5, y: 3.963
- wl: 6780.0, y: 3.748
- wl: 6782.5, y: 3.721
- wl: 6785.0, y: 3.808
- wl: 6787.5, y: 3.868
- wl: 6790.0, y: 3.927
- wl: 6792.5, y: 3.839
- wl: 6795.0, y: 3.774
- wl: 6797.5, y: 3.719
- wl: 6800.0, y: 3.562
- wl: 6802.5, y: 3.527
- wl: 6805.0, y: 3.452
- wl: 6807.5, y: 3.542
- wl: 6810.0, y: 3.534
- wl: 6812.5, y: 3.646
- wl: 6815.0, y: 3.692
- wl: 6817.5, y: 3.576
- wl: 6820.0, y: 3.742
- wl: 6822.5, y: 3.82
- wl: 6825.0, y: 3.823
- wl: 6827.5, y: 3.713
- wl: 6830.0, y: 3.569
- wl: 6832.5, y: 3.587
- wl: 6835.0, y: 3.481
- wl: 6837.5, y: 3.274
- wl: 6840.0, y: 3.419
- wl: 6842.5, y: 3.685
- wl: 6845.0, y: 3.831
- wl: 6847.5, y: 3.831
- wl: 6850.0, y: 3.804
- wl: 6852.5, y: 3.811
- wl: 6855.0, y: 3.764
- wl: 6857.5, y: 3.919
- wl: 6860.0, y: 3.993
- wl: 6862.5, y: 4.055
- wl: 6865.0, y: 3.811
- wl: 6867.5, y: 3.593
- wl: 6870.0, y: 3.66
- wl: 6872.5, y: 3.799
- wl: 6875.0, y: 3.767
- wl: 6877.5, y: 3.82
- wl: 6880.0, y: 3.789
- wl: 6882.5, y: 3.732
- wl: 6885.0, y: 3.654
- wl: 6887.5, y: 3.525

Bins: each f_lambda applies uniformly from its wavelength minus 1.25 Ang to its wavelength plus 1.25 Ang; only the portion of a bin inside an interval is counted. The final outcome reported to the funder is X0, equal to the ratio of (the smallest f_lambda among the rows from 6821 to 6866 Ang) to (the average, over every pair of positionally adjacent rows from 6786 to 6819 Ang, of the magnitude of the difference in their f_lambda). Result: 43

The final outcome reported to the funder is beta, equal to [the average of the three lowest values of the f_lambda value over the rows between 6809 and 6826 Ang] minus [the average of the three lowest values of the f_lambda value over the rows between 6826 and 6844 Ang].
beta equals 0.19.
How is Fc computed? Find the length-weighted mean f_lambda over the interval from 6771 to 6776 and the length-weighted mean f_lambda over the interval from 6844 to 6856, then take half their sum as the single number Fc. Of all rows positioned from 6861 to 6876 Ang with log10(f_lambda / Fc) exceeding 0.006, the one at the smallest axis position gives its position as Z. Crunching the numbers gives 6862.5 Ang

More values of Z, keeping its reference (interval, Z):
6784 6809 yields 6787.5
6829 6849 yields 6845.0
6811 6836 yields 6822.5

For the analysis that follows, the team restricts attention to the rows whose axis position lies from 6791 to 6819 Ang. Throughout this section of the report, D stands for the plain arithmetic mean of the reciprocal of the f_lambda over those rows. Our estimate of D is 0.276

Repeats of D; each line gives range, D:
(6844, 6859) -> 0.261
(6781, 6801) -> 0.265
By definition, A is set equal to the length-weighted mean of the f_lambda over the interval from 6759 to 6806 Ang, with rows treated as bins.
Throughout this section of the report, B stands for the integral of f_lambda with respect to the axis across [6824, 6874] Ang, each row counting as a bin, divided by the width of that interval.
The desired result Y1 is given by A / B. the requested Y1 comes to 1.01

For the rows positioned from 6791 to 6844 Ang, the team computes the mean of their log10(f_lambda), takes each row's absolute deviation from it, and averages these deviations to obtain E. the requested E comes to 0.0146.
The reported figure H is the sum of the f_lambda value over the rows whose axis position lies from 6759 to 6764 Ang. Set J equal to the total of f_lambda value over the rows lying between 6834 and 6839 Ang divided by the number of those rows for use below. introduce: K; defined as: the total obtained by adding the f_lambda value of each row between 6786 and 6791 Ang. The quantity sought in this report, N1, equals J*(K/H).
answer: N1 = 3.36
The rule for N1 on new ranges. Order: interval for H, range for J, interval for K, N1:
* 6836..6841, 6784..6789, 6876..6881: 4.36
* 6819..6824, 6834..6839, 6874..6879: 3.39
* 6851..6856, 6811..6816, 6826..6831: 3.53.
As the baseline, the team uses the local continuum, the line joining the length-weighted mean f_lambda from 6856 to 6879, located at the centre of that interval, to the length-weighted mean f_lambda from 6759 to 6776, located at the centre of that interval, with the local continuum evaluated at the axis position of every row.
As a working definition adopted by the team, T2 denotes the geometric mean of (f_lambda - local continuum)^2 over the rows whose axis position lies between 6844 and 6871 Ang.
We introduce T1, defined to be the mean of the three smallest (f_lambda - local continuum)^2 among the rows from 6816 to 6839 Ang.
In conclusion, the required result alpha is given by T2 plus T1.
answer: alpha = 0.0029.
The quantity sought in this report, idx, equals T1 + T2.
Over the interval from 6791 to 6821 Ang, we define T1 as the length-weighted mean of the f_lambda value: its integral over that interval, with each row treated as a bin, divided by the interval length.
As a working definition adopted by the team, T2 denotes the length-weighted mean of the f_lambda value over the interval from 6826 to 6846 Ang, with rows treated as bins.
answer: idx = 7.21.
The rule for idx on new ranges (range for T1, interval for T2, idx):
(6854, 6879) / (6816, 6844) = 7.43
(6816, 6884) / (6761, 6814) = 7.44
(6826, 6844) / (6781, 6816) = 7.23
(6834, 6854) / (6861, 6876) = 7.43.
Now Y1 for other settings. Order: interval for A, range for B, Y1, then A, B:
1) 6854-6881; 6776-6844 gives 1.04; 3.82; 3.67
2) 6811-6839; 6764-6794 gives 0.96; 3.63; 3.78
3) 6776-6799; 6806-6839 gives 1.06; 3.82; 3.61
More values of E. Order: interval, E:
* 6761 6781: 0.0120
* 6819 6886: 0.0147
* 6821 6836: 0.0142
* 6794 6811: 0.0109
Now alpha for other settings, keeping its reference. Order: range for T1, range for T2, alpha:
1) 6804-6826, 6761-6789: 0.0061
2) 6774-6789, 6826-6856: 0.0057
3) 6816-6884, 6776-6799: 0.0020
